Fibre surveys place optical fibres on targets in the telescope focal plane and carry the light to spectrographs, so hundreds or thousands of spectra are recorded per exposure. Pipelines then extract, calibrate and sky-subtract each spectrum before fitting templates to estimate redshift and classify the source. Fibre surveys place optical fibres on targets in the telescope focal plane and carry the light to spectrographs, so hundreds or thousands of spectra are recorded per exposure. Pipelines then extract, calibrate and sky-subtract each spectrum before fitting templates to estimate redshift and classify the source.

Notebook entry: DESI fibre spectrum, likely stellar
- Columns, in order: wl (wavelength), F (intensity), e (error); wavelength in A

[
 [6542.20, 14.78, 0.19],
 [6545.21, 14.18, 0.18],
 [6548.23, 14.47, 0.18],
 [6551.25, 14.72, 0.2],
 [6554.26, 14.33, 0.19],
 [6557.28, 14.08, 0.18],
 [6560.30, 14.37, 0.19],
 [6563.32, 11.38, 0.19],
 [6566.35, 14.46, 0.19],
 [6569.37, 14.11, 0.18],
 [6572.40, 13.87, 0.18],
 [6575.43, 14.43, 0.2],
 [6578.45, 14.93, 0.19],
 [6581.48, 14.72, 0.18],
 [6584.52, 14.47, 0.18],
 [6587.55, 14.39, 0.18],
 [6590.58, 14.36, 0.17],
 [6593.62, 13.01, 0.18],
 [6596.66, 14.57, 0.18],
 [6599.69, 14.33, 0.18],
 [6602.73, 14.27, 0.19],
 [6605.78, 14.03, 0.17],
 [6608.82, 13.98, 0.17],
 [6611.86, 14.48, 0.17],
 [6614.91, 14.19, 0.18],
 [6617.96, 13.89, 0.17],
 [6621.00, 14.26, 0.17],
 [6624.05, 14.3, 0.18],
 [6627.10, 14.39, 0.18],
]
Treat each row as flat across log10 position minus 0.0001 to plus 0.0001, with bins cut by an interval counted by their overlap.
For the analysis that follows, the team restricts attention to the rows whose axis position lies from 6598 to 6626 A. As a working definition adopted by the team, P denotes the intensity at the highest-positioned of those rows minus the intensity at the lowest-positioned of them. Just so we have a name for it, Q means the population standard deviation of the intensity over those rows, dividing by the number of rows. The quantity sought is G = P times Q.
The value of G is -0.01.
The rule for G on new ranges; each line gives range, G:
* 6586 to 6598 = 0.11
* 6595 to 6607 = -0.10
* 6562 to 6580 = 4.11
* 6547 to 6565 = -3.52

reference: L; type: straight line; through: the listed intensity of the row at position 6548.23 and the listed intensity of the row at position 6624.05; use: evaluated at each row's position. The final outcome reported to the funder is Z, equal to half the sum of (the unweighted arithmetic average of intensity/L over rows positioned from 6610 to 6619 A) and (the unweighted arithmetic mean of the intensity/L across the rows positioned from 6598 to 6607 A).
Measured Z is 0.991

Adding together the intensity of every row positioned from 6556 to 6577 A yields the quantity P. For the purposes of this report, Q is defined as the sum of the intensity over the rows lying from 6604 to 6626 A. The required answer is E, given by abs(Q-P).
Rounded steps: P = 96.7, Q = 99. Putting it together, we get 2.43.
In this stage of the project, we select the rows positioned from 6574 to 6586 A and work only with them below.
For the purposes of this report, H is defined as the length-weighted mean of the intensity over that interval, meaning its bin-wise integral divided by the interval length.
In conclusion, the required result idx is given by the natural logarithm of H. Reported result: 2.68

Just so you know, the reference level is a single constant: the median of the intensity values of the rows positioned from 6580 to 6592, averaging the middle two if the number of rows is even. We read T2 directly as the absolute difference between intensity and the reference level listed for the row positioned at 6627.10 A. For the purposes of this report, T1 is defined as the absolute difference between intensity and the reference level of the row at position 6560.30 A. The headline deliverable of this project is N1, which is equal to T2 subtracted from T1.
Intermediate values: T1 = 0.06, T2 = 0.0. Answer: 0.02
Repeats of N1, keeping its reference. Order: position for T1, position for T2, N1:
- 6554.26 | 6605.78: -0.30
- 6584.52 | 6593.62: -1.38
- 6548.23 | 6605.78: -0.36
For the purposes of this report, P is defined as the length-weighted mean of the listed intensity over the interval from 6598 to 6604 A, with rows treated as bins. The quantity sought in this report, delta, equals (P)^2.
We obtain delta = 205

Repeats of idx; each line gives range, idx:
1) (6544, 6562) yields 2.66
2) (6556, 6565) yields 2.59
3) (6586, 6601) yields 2.65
